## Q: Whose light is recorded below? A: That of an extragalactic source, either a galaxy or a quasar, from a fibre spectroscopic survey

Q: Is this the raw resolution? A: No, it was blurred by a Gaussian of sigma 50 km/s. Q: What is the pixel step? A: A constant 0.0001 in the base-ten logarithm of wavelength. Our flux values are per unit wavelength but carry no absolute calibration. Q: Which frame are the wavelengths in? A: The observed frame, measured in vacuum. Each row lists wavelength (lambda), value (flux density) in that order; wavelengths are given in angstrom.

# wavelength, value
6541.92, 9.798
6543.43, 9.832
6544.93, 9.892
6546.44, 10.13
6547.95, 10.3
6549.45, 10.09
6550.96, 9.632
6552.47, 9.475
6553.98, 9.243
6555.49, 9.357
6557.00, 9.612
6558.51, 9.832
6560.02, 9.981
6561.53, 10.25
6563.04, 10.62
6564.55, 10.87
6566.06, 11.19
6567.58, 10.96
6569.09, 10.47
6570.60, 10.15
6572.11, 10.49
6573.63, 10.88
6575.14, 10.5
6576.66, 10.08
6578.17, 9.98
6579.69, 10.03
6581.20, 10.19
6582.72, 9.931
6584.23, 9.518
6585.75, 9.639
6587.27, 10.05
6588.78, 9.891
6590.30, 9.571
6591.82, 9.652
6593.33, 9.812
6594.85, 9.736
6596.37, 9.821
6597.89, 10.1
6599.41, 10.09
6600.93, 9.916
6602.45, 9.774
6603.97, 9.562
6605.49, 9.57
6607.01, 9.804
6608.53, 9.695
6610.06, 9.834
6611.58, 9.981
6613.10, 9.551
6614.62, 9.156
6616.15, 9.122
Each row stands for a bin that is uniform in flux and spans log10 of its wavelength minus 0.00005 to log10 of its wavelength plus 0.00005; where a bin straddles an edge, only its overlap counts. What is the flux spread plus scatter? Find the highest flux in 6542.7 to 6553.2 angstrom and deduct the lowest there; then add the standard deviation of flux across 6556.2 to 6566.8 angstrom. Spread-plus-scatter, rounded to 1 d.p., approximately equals 1.4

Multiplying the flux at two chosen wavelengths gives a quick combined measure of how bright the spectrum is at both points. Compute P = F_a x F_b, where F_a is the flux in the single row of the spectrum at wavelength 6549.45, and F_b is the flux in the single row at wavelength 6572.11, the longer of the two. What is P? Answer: 106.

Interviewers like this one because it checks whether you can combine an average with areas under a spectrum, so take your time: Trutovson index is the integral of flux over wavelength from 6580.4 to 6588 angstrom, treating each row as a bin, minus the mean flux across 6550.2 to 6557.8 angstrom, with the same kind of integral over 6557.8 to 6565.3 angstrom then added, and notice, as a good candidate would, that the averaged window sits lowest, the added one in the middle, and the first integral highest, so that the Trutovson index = 143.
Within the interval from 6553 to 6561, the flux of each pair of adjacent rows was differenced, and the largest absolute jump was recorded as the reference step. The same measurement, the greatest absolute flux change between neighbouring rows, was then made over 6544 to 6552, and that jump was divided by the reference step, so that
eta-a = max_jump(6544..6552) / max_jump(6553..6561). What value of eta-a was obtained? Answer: 1.8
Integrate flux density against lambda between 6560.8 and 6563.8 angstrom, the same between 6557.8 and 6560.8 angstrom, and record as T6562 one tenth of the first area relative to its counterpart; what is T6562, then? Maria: 0.105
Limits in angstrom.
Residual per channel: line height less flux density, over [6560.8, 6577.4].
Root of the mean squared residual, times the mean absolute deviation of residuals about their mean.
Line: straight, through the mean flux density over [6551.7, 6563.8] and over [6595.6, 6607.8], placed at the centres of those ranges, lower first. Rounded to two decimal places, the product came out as 0.25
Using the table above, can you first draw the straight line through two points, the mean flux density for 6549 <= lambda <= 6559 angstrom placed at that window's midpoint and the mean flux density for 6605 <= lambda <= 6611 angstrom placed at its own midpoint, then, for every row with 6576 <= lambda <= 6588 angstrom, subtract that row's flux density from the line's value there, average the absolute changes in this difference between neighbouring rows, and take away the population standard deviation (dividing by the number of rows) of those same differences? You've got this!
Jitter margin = 0.00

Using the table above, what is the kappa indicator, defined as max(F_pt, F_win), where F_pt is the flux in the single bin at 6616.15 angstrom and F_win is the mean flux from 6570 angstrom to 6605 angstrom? 10.0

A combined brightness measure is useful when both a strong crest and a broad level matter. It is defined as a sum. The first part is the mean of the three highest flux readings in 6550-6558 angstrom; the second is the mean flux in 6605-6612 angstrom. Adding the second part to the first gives 19.3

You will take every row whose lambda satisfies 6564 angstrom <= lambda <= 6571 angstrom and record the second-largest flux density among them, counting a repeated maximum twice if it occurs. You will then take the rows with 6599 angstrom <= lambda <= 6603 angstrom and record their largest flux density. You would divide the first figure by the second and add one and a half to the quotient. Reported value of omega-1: 2.59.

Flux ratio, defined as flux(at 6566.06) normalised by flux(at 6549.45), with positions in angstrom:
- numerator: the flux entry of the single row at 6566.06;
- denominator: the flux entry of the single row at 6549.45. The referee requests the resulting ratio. 1.11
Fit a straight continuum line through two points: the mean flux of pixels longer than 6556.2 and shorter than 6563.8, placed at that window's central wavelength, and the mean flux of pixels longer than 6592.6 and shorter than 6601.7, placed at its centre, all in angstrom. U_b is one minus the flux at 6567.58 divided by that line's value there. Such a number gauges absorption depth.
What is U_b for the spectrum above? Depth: -0.093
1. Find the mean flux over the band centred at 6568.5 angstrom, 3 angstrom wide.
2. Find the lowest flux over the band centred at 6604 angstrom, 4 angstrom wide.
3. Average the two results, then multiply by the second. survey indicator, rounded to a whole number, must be 97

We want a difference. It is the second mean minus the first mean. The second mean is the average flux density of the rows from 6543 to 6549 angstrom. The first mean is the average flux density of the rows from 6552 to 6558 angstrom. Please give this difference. 0.6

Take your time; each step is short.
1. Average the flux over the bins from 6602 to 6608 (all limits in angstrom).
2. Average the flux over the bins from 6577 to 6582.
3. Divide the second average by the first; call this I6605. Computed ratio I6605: 1.040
